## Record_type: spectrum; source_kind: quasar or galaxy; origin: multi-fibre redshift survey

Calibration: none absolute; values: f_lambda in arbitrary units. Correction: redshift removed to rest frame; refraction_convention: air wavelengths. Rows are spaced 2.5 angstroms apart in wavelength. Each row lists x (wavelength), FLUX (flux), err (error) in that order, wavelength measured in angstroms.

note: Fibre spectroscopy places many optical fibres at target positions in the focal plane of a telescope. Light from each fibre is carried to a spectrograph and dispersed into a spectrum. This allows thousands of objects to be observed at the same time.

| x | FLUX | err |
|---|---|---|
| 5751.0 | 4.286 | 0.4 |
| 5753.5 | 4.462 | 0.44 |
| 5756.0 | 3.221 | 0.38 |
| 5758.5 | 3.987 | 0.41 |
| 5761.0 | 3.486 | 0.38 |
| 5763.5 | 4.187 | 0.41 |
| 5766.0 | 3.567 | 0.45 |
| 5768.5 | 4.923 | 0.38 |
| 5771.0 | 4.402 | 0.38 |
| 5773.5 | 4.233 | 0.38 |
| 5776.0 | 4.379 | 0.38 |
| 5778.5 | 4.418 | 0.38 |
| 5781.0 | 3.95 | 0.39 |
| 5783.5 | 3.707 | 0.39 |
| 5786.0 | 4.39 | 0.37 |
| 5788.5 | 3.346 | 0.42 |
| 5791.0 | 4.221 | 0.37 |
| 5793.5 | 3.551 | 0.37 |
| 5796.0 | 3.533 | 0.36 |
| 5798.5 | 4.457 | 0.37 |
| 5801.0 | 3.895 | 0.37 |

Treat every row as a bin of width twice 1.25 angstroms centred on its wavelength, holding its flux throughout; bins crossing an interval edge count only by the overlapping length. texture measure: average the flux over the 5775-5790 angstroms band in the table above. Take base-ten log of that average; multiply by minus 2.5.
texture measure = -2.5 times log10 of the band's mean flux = -1.51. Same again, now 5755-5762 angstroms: -1.38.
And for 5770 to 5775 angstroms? -1.59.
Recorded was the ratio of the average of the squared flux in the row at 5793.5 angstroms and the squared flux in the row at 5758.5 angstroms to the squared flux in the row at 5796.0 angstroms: 1.1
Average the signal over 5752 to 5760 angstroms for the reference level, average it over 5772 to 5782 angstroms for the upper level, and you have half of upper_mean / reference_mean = 0.55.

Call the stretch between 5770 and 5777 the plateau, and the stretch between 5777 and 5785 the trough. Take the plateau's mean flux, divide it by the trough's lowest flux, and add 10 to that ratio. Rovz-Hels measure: 11.2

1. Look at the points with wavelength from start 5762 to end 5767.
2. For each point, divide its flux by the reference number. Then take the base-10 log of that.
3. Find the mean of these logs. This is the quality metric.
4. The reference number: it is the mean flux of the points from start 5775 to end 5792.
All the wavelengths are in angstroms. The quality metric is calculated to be -0.021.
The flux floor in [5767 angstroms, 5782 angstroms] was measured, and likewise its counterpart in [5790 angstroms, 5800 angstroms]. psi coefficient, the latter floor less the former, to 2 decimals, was -0.42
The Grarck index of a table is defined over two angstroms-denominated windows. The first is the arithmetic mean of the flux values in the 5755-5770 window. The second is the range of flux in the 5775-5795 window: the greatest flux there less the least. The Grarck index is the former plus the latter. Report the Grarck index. 5.0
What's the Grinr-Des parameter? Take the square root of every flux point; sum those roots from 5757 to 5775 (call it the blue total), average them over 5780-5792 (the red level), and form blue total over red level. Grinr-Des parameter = 7.2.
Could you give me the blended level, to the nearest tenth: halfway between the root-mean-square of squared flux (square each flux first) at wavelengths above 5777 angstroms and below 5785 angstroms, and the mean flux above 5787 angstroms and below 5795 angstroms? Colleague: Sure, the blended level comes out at 10.1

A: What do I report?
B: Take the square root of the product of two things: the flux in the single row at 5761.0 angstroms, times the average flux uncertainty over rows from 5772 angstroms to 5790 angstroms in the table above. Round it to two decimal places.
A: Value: 1.16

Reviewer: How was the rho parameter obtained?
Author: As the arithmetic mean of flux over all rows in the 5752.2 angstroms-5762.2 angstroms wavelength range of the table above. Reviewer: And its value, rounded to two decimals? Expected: 3.79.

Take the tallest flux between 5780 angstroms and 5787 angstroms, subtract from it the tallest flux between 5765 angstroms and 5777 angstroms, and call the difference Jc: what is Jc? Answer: -0.53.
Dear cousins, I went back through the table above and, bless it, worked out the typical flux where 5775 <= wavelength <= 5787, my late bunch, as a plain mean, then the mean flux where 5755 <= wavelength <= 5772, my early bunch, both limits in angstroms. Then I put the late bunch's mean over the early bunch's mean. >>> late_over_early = 1.05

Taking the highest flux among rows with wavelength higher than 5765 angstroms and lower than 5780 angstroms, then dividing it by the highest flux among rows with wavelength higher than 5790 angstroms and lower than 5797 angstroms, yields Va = 1.17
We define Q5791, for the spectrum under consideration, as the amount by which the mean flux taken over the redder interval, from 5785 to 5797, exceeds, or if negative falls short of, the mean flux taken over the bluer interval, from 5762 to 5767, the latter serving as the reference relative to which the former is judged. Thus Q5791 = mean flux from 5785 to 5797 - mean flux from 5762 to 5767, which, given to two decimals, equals -0.07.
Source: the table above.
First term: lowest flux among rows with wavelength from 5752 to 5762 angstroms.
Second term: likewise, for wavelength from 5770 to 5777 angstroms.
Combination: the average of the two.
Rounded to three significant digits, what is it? 3.73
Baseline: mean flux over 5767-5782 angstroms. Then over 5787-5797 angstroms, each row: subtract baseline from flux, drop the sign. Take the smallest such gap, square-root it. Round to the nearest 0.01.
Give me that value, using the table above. 0.40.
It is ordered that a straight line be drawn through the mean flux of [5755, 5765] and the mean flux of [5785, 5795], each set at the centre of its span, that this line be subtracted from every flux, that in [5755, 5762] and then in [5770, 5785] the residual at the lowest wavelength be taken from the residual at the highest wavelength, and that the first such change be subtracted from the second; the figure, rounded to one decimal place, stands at -1.0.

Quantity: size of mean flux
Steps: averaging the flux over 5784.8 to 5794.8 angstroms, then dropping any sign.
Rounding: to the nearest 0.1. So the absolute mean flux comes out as 3.9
